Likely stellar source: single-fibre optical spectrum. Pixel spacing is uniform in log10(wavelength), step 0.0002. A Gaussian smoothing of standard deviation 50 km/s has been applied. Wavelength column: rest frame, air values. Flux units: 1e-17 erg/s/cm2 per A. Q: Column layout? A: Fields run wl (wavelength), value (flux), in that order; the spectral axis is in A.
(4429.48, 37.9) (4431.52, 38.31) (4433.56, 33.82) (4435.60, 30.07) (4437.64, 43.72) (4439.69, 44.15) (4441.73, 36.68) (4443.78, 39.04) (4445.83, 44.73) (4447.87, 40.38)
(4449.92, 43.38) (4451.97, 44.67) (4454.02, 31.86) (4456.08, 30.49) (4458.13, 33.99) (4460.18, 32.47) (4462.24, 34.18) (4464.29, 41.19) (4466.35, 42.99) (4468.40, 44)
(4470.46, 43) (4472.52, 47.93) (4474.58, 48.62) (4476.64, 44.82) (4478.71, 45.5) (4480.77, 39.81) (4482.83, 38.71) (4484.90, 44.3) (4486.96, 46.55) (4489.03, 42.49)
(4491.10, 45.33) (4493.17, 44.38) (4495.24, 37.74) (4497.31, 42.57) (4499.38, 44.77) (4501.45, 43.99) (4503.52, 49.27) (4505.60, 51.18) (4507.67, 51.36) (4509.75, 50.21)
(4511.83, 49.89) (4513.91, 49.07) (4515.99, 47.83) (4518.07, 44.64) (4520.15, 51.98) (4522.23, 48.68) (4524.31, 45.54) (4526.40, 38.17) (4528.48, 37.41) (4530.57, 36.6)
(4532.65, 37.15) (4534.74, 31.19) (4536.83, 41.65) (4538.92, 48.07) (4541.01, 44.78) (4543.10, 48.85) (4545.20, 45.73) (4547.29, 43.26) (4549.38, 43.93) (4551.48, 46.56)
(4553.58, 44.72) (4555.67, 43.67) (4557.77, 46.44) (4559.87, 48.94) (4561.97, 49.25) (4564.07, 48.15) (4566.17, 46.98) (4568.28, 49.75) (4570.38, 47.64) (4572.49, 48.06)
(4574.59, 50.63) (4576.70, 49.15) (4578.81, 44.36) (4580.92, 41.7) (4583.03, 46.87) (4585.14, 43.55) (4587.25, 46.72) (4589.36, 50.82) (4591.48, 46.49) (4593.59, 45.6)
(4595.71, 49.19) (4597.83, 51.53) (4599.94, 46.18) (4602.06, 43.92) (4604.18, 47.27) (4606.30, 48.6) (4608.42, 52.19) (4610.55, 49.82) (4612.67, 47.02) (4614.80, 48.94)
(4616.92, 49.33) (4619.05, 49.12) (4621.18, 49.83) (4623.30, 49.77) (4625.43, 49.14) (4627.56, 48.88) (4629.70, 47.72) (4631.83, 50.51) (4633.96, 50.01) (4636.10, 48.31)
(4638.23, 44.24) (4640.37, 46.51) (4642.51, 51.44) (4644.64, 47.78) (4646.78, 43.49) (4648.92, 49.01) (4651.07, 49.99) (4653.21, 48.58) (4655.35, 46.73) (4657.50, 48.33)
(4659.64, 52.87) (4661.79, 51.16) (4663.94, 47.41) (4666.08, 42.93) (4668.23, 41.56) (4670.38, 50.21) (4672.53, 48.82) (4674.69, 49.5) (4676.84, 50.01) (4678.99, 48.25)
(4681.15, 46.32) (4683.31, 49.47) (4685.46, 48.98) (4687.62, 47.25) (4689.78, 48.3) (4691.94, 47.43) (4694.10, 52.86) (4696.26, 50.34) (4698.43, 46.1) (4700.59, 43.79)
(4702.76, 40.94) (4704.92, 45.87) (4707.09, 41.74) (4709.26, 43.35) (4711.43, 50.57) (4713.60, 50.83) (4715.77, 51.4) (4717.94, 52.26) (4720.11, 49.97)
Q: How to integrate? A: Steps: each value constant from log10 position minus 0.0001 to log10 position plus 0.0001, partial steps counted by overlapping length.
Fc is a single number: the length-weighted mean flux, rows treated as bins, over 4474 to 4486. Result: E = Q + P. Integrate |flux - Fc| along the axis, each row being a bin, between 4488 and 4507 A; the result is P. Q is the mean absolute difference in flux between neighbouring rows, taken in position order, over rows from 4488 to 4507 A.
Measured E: 59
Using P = 56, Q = 3.18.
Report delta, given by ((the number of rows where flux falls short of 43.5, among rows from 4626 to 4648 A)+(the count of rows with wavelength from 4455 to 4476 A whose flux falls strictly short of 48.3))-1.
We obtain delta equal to 9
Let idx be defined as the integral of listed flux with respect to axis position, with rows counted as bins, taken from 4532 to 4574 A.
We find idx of 1906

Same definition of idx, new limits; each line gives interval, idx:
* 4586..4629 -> 2085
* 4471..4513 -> 1909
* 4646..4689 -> 2067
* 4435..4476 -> 1641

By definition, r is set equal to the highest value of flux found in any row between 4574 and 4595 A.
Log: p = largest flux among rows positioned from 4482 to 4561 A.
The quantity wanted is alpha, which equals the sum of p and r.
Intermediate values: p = 51.98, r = 50.82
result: 103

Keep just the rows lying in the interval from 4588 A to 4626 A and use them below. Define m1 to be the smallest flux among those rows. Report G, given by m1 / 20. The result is 2.2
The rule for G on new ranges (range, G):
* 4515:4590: 1.6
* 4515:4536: 1.6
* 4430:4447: 1.5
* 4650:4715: 2.0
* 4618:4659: 2.2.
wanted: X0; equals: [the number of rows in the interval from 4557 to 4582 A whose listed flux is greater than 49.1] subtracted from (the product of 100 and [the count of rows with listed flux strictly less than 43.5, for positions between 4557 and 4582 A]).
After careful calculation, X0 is 96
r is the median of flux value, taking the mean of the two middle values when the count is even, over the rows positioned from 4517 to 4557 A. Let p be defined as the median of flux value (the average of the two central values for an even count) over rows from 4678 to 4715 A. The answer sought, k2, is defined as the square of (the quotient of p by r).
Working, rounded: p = 47.4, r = 44.6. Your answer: 1.13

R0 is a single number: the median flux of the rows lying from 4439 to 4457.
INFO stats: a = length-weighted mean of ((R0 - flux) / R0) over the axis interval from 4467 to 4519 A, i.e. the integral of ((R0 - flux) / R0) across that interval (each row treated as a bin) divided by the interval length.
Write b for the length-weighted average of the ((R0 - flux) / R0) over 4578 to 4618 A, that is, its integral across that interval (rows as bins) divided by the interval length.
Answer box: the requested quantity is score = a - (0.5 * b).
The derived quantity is -0.04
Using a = -0.127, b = -0.17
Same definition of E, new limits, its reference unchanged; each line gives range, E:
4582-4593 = 41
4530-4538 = 60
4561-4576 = 80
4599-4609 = 42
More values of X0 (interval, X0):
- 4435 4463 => 1000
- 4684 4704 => 98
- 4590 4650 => 88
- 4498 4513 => -5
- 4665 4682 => 197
